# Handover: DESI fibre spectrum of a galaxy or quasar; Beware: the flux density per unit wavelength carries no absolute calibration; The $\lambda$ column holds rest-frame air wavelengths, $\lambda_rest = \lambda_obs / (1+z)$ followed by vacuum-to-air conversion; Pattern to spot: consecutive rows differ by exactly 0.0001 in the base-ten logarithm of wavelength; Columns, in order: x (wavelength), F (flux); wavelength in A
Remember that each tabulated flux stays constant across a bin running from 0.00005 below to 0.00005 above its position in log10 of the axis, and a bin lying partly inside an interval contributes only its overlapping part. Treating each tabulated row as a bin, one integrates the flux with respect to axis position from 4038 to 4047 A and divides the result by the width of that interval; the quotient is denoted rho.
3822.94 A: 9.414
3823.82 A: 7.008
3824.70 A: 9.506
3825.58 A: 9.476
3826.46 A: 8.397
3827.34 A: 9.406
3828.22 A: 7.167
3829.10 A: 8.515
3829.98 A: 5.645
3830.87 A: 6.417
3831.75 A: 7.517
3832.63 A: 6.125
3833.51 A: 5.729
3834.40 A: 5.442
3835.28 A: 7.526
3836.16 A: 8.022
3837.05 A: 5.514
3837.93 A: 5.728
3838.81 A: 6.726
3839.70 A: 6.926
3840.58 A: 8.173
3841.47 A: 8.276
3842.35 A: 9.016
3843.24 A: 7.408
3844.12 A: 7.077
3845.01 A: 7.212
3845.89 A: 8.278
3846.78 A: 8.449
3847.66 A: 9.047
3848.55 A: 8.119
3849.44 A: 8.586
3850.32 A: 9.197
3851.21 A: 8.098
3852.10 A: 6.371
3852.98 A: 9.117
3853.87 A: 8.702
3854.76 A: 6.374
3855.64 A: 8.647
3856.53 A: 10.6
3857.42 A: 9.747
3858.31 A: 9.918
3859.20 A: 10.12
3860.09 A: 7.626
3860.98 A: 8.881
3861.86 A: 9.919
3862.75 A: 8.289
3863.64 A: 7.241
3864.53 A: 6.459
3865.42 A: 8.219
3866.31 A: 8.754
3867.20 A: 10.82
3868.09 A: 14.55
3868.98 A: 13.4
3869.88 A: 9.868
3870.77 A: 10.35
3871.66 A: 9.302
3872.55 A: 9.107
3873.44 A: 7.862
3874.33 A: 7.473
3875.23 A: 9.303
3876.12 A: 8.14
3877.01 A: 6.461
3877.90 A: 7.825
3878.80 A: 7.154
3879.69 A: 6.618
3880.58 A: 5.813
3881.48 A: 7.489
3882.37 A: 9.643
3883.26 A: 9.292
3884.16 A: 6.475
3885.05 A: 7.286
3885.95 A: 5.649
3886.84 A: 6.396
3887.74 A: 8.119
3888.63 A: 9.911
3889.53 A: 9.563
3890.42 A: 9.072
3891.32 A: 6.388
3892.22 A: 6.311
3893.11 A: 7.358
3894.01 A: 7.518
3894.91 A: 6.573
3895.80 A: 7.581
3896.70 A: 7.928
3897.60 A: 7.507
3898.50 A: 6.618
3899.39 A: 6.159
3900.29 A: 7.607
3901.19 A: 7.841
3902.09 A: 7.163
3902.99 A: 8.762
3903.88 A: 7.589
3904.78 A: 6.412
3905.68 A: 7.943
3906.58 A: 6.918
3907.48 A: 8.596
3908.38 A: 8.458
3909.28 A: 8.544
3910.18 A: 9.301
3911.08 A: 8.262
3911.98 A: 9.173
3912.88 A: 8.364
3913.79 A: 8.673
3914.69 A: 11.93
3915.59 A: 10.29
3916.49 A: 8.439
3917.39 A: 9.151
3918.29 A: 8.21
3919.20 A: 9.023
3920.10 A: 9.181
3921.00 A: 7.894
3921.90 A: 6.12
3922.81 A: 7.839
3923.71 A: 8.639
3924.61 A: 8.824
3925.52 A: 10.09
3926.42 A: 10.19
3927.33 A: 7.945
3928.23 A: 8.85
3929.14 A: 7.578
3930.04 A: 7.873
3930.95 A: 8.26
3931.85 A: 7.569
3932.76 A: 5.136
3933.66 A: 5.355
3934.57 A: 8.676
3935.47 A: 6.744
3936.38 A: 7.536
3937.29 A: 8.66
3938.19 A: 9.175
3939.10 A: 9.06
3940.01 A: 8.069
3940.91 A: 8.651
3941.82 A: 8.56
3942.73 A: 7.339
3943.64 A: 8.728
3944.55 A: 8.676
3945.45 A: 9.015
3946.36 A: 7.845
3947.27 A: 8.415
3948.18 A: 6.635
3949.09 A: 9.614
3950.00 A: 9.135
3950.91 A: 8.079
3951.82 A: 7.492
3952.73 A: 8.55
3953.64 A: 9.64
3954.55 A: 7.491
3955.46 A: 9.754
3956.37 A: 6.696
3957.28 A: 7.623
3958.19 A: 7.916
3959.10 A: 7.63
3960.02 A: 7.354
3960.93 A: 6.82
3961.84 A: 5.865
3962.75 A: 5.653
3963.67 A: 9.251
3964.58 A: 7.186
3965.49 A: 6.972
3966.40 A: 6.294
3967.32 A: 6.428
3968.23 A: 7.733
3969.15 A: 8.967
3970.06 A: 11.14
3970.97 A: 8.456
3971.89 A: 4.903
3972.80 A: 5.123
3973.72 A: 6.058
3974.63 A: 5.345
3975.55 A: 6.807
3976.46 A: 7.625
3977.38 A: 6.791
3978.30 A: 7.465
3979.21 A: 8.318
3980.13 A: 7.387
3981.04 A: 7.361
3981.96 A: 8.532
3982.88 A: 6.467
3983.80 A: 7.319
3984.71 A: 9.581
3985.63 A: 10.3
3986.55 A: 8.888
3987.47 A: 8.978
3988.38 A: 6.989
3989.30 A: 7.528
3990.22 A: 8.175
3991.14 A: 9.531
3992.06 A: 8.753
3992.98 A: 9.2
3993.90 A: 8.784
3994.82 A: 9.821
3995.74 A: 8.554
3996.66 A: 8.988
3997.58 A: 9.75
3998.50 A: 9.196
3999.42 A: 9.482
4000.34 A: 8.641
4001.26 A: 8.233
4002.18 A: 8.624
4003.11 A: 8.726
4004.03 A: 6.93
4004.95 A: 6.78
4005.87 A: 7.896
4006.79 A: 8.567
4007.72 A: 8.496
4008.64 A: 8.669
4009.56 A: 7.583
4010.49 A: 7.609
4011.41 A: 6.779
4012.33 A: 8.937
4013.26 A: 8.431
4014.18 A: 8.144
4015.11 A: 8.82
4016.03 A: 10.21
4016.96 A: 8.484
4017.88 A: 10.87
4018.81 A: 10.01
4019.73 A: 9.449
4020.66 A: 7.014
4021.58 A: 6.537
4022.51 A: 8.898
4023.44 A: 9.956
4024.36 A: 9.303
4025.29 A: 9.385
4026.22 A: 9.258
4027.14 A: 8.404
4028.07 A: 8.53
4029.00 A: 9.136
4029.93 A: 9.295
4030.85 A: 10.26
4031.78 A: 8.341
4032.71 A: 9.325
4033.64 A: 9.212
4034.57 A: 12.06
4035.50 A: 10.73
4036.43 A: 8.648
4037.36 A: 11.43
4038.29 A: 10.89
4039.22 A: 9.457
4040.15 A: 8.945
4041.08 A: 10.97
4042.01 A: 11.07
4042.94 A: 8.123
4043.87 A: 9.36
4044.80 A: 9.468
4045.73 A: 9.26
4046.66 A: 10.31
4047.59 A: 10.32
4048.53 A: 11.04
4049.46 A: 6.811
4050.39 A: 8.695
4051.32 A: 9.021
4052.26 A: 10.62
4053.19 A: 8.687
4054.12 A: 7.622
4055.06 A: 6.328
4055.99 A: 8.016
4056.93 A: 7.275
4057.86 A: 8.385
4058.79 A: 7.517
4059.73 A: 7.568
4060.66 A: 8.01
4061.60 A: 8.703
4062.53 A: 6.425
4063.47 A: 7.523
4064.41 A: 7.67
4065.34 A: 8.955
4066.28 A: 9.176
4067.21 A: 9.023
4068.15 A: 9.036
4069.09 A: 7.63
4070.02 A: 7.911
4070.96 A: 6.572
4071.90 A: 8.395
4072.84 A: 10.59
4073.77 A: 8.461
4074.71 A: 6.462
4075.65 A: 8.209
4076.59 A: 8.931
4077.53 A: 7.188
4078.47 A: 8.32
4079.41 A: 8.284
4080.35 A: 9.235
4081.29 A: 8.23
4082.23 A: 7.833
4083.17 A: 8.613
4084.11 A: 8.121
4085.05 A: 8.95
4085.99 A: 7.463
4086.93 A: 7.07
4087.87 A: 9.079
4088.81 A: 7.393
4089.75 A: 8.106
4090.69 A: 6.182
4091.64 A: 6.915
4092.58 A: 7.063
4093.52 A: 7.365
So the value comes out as 9.76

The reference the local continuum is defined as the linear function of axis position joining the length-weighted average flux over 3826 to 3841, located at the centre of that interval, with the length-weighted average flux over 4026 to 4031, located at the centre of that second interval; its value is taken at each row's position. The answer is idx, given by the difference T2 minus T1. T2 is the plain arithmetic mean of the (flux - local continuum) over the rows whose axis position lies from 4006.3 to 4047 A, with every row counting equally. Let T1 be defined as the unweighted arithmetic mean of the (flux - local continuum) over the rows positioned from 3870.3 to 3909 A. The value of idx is 0.0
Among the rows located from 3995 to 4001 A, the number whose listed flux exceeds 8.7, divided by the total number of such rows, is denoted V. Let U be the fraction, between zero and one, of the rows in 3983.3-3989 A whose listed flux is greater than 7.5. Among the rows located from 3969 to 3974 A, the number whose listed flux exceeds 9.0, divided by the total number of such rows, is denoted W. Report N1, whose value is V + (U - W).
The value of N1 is 1.17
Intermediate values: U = 0.67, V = 0.67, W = 0.17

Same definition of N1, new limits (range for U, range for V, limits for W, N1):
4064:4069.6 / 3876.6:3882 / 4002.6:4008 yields 1.00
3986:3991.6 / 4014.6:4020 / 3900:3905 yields 1.67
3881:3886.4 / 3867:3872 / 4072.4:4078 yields 1.17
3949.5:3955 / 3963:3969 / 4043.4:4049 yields -0.17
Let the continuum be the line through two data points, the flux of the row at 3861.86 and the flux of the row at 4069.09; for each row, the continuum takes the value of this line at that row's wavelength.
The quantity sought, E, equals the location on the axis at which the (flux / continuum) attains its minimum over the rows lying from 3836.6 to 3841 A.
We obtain 3837.05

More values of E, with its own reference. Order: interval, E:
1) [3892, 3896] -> 3892.22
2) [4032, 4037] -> 4036.43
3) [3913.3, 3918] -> 3916.49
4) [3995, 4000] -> 3995.74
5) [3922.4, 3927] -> 3922.81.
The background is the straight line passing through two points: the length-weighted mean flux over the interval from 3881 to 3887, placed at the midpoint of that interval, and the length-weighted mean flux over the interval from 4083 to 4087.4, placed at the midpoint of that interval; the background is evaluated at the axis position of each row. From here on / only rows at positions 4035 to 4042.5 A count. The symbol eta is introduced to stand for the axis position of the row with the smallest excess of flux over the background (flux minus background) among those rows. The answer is 4036.43 A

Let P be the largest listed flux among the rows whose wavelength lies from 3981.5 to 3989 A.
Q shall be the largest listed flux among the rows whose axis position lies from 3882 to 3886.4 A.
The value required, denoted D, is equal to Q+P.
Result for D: 20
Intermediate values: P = 10.3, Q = 9.643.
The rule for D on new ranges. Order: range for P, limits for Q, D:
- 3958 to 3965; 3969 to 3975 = 20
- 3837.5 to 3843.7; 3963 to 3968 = 18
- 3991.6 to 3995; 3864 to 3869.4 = 24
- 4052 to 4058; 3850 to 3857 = 21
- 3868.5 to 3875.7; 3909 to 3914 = 23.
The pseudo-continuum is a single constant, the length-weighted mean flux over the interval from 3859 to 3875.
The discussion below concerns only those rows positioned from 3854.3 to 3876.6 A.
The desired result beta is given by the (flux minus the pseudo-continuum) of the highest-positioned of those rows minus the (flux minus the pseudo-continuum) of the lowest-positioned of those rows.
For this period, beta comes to 1.8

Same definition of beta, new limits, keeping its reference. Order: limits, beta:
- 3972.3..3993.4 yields 4.1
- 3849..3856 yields 0.1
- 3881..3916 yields 2.8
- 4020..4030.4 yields 2.3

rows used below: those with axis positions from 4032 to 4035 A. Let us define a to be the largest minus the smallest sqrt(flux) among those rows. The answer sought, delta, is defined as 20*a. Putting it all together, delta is 8.8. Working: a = 0.44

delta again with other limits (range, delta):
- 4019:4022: 10.3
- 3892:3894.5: 4.6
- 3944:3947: 4.0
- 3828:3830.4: 10.8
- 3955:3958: 10.7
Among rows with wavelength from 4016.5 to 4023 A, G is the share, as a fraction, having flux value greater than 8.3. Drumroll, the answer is 0.71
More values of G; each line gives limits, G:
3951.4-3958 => 0.43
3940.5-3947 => 0.71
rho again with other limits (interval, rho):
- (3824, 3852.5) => 7.59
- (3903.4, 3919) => 8.61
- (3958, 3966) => 7.15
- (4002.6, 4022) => 8.34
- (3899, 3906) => 7.44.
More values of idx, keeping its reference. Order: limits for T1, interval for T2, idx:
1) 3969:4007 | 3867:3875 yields 3.4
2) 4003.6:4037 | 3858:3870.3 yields 2.4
